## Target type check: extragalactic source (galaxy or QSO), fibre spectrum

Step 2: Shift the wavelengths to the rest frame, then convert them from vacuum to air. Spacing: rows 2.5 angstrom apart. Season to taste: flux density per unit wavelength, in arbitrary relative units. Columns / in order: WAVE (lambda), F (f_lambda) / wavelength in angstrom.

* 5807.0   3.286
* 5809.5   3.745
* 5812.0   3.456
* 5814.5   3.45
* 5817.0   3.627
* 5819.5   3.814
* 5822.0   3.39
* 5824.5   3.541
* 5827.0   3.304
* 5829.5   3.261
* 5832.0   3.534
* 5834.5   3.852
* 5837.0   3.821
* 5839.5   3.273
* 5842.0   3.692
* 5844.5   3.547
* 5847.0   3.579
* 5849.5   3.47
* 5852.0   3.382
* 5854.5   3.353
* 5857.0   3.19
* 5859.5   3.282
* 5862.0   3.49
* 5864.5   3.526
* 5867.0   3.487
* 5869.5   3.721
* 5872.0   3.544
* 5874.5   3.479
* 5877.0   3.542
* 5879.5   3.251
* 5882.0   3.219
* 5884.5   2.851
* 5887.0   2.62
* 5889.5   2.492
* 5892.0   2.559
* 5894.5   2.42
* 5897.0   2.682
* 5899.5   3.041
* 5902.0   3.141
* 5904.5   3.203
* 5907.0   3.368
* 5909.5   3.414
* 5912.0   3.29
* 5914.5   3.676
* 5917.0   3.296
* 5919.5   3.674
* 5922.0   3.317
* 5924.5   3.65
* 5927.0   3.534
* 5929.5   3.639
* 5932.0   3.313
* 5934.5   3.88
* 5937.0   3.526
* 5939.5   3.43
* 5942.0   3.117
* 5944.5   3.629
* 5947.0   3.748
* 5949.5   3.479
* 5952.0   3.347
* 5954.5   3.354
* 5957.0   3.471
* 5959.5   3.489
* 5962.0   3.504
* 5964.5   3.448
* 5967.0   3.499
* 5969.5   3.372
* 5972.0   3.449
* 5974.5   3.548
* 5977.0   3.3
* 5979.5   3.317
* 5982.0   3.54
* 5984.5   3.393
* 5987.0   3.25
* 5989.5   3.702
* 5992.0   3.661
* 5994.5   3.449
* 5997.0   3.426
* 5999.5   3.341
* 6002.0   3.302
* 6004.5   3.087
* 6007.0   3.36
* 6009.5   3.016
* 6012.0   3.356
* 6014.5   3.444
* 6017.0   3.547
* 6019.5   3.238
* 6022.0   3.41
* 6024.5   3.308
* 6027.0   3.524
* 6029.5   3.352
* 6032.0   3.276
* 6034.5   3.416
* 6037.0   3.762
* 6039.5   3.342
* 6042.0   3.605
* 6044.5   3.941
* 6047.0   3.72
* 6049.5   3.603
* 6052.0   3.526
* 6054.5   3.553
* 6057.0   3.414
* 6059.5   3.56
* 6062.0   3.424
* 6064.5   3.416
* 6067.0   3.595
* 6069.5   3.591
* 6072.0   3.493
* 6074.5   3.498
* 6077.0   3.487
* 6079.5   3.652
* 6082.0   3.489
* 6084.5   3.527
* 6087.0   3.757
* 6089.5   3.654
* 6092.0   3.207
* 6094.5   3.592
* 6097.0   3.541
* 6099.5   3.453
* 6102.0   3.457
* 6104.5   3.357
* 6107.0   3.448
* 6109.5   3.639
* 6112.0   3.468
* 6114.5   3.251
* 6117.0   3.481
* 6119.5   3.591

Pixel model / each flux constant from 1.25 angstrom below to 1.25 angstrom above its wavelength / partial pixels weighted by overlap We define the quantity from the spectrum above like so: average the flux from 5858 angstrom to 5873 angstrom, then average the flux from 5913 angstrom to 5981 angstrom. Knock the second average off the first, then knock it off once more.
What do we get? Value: -3.46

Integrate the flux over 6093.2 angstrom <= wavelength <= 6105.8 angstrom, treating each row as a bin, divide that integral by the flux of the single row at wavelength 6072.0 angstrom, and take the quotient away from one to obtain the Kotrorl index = -11.5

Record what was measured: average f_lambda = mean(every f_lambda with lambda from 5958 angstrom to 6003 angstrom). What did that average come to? 3.44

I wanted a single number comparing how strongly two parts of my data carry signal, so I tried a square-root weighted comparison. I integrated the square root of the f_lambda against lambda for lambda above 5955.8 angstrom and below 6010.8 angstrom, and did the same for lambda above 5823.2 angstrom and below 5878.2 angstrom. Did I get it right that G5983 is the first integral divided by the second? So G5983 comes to 0.99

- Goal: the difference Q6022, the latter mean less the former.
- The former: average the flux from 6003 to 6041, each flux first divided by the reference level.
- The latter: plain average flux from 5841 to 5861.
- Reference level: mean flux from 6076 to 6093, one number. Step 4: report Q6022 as 2.49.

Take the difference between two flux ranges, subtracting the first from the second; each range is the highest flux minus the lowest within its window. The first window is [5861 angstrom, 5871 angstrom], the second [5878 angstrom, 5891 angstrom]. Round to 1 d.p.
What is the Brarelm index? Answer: 0.5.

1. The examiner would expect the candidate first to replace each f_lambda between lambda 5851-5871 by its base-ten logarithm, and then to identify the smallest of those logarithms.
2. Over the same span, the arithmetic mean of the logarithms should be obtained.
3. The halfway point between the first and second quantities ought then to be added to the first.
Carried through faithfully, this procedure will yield 1.02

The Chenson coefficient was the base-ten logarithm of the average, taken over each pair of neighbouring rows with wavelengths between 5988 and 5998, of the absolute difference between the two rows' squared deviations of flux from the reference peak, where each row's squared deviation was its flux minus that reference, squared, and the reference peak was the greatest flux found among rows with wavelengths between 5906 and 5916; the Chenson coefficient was -1.7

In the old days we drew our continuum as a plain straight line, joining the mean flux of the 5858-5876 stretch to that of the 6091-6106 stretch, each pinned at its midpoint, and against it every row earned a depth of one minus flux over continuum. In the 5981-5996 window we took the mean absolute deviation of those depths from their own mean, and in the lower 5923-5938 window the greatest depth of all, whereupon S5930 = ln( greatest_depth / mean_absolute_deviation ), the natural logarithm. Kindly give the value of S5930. 0.23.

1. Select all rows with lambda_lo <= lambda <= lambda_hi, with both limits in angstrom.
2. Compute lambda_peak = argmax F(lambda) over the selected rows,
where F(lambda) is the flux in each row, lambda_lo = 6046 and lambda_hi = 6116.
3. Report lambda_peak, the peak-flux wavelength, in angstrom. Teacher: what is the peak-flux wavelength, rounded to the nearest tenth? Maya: 6087.0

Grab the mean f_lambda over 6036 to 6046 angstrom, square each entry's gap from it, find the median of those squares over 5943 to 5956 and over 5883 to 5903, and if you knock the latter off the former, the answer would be -1.0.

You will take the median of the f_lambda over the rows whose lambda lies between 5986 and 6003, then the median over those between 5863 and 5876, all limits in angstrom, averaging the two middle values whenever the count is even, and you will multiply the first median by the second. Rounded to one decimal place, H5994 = 12.1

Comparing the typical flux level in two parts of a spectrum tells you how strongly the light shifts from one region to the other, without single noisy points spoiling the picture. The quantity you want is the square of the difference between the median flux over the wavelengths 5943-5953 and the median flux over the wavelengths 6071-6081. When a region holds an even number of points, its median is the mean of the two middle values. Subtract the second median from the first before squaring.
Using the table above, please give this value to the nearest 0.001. 0.003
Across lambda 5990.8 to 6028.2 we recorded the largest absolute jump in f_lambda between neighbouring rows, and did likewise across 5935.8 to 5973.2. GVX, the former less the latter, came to -0.17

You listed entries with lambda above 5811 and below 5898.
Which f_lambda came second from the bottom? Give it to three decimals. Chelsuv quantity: 2.492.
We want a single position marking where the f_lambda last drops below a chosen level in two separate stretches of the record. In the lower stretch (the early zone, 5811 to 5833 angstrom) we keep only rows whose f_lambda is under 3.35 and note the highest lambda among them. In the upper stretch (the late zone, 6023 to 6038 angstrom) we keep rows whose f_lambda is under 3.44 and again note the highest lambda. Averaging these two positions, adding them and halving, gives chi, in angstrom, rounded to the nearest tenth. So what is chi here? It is 5932.0 angstrom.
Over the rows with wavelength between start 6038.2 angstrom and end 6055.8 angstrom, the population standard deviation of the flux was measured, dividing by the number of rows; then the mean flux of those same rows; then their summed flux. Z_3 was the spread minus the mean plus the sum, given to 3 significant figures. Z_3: 21.8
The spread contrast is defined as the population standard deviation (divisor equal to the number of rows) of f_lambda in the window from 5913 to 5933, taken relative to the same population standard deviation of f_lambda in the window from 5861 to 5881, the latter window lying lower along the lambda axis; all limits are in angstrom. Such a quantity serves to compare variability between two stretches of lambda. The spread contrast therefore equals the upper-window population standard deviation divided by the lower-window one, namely 1.4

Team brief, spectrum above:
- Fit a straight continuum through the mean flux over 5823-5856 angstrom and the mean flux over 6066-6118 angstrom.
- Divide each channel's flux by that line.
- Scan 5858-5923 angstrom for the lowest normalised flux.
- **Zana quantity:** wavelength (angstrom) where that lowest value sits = 5894.5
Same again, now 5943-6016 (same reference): 6009.5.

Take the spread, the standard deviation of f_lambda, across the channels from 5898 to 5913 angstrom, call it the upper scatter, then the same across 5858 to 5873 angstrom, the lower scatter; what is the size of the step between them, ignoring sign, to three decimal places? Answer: 0.001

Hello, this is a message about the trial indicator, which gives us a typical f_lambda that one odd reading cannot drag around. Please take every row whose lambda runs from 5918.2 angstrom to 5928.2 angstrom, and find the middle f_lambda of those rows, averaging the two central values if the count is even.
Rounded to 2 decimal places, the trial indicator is 3.59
